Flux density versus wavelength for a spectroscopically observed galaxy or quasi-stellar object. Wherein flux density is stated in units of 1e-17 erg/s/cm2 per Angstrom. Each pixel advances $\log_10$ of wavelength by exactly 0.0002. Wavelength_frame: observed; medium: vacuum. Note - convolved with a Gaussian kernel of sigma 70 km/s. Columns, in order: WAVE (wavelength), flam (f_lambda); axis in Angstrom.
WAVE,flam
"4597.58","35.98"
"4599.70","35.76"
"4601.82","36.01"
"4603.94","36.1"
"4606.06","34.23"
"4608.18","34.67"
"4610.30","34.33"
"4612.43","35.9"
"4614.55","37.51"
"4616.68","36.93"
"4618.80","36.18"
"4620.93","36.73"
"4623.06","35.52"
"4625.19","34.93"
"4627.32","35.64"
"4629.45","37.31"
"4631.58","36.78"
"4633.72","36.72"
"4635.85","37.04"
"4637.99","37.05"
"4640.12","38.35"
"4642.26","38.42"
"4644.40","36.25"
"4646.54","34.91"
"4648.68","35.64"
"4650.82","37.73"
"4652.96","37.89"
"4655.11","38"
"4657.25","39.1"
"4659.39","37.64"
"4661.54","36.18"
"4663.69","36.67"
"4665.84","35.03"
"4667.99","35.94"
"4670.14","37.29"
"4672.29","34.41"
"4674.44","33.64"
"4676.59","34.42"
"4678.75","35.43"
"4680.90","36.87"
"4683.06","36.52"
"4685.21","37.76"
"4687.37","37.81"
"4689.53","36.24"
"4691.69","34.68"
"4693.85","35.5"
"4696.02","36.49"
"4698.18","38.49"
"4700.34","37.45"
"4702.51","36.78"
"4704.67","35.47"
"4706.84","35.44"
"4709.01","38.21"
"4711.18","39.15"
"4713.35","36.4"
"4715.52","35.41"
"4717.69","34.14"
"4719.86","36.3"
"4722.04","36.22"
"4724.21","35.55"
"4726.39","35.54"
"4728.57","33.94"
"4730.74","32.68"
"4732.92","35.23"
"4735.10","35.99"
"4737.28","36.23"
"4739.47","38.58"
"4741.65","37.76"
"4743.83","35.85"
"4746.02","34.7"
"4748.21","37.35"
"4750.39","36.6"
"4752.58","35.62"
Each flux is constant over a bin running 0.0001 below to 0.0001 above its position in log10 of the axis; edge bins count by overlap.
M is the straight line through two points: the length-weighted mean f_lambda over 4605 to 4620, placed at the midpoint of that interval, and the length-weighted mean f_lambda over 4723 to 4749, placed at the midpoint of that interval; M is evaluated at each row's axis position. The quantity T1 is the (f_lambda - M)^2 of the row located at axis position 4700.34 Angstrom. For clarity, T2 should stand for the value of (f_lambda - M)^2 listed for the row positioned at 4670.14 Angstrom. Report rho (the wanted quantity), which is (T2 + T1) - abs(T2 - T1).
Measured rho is 4.88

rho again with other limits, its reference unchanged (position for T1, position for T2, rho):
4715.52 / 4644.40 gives 0.24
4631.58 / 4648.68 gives 0.01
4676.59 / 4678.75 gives 0.18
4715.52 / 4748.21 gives 0.24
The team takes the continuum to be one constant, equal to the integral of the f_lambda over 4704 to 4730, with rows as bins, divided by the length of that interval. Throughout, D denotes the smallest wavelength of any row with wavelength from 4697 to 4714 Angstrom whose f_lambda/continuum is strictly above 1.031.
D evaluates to 4698.18 Angstrom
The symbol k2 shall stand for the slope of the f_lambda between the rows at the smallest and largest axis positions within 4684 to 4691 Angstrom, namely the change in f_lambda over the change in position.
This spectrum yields -0.4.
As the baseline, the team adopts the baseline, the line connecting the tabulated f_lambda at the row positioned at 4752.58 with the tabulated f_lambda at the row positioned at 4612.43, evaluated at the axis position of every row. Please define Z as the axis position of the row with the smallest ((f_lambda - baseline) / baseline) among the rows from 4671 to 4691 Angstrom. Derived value 4674.44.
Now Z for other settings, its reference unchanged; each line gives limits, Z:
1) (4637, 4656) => 4646.54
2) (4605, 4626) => 4606.06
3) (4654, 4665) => 4661.54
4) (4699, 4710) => 4706.84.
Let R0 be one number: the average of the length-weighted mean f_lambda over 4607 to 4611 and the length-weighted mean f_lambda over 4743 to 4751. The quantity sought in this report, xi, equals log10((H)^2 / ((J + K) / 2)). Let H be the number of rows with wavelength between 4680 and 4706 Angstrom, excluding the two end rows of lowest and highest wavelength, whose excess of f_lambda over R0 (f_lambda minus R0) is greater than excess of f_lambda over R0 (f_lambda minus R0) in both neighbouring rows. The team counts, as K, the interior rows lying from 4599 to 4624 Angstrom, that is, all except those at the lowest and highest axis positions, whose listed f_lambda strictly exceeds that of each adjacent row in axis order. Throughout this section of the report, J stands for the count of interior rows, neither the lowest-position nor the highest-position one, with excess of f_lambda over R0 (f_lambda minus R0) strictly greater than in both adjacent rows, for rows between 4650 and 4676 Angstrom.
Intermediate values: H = 2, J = 3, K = 4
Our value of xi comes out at 0.1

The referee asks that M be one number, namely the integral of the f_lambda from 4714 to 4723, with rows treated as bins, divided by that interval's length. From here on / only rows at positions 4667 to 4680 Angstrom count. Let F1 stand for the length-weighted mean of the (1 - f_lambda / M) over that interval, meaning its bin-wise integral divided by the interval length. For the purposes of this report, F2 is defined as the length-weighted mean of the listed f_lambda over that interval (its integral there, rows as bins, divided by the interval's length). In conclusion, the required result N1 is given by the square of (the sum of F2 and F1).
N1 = 1241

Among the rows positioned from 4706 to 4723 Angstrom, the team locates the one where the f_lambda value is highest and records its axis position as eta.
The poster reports 4711.18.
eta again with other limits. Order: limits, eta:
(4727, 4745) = 4739.47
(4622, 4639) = 4629.45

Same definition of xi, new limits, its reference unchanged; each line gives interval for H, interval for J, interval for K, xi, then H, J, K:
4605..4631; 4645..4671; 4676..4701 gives 0.6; 3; 2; 3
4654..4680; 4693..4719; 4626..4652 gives 0.7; 3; 2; 2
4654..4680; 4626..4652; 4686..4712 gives 0.8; 3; 2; 1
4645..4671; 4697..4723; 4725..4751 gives 0.3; 2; 2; 2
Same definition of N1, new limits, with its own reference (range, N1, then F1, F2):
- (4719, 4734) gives 1229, 0.014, 35.0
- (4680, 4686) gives 1369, -0.041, 37.0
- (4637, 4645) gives 1410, -0.058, 37.6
